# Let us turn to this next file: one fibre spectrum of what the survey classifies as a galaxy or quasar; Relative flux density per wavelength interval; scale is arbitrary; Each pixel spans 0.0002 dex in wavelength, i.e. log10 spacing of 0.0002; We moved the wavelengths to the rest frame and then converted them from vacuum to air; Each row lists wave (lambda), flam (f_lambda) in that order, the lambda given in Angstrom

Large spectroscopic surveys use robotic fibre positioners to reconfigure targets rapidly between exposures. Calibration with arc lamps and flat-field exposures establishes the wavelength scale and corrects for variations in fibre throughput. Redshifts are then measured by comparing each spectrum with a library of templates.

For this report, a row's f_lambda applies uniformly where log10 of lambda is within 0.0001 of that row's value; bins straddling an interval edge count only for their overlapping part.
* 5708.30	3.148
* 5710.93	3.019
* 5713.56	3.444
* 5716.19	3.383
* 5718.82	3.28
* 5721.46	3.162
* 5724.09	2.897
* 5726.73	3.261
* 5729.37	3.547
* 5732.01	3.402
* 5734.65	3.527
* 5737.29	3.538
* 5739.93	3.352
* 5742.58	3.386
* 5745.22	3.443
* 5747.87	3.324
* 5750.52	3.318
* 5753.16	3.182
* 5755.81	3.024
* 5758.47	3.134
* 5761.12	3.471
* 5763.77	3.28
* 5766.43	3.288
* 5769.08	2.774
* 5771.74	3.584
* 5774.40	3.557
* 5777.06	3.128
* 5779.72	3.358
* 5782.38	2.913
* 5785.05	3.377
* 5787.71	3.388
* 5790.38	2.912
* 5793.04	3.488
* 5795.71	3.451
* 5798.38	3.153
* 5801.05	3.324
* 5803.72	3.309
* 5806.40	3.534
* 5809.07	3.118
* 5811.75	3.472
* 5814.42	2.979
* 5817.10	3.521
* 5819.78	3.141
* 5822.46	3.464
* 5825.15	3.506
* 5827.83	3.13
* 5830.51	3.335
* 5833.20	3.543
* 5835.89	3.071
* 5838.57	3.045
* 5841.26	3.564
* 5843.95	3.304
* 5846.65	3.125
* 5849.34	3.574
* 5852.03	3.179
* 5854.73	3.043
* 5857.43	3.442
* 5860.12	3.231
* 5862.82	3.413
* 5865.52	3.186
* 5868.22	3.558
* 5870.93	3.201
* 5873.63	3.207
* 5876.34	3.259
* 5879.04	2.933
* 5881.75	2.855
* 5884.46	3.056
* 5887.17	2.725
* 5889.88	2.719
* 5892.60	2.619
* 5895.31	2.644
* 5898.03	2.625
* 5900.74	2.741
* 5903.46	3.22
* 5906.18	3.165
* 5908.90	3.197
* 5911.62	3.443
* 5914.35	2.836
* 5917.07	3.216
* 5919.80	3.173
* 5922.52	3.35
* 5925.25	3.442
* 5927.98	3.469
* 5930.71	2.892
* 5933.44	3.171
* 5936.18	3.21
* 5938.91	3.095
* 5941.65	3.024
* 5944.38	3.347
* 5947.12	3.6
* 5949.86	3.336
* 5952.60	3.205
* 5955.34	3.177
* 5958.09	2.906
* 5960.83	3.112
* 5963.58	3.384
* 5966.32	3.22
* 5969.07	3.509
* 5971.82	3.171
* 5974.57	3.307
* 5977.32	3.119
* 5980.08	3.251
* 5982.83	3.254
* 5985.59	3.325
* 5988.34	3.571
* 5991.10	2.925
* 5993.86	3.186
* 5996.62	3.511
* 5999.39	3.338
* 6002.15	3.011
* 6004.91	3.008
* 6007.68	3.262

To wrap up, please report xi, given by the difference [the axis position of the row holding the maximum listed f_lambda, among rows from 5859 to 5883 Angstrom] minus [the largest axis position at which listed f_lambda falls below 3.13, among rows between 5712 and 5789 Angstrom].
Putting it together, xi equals 85.8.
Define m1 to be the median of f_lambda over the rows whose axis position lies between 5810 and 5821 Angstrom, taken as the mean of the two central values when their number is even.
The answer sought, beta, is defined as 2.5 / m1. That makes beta 0.756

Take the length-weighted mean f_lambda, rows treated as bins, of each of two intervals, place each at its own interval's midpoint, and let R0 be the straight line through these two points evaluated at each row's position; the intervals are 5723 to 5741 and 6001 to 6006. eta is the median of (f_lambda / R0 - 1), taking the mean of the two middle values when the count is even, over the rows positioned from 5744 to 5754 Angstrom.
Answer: -0.01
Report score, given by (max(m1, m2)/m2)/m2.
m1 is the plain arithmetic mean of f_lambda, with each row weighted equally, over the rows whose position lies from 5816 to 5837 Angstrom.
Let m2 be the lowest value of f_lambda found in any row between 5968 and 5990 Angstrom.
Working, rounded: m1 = 3.34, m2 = 3.119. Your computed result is 0.343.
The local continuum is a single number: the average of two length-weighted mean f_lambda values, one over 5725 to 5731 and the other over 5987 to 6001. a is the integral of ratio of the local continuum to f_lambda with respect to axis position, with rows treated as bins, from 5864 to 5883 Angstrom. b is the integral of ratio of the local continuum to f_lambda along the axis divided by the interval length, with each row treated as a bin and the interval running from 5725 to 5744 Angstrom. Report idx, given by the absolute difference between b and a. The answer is 19.1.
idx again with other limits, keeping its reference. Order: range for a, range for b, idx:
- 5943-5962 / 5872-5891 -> 18.5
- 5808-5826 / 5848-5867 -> 17.2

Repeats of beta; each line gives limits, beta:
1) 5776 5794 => 0.744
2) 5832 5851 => 0.757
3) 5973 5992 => 0.768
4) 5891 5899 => 0.952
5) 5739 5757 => 0.752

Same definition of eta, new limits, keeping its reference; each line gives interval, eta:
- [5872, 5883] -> -0.03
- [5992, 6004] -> 0.08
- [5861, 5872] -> 0.04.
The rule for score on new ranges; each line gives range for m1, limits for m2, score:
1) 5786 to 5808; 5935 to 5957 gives 0.363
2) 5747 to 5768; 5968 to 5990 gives 0.334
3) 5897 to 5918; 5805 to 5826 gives 0.344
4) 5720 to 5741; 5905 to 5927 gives 0.415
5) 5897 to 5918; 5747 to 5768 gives 0.334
